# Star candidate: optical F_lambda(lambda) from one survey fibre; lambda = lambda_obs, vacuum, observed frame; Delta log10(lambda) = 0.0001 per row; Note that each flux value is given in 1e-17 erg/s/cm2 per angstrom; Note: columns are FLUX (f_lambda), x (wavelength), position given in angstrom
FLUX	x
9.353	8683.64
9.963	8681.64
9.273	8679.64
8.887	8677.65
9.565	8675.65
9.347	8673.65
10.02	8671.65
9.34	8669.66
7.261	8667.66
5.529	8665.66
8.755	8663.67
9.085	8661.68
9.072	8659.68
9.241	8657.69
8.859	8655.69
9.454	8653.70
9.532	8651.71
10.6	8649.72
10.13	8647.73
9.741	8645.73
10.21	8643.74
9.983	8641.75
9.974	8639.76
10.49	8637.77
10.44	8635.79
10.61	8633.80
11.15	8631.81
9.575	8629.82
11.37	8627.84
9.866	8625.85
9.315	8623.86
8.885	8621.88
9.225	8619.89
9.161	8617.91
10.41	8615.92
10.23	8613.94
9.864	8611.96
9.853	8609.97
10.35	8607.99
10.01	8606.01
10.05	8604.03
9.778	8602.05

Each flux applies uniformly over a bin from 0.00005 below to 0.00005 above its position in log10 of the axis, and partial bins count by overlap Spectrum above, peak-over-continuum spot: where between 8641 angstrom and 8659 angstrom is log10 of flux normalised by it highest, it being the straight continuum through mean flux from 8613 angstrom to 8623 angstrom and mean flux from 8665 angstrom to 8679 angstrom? 8649.72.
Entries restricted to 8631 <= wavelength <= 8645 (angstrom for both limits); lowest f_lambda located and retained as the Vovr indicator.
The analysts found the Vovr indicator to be 9.974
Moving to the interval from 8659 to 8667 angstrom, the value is 5.529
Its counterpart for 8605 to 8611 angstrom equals 9.853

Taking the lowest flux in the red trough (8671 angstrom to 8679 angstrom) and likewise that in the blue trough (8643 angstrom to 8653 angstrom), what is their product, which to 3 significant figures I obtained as 84.7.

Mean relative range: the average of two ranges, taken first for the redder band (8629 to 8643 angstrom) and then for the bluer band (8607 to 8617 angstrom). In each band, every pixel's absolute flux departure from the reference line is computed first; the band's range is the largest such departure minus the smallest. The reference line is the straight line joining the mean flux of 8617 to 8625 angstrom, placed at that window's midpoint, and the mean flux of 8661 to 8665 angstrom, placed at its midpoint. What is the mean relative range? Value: 1.1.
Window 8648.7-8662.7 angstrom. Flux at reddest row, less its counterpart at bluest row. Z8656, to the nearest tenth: -1.5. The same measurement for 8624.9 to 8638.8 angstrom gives 0.6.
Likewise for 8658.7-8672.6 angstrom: 0.9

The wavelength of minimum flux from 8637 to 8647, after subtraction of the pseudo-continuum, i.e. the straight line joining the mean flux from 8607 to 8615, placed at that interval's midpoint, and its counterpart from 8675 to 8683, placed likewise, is 8645.73 angstrom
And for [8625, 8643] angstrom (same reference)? 8629.82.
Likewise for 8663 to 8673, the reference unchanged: 8665.66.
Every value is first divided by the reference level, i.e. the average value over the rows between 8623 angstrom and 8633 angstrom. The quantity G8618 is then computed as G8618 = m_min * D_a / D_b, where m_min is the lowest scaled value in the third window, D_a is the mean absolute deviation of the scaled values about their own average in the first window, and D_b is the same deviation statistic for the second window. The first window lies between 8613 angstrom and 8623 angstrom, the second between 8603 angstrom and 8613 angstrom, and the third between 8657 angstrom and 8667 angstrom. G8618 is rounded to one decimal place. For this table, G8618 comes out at 2.3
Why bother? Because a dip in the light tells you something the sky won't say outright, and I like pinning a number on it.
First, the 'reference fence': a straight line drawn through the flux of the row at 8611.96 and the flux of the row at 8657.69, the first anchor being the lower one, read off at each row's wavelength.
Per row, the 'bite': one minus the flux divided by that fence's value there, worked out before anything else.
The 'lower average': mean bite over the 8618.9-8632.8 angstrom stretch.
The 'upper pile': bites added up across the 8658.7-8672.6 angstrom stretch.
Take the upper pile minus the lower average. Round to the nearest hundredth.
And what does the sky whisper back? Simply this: 0.56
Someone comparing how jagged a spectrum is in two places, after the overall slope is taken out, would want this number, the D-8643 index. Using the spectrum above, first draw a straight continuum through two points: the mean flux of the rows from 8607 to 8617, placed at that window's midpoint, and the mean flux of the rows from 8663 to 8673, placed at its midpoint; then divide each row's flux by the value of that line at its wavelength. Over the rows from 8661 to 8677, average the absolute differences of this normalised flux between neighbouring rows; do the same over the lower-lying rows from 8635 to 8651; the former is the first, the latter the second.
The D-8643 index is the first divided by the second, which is 4.2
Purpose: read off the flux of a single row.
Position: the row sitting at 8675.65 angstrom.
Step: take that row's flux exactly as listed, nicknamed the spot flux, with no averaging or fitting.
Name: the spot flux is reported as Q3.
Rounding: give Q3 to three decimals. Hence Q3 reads 9.565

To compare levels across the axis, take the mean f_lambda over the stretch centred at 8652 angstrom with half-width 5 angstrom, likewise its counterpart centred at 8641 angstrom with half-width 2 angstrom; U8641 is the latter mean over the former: 1.03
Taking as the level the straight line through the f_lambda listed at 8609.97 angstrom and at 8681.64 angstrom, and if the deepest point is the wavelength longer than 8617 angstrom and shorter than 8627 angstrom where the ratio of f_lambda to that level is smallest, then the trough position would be 8621.88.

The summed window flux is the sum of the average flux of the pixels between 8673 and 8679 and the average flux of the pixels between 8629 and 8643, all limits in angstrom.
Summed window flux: 19.6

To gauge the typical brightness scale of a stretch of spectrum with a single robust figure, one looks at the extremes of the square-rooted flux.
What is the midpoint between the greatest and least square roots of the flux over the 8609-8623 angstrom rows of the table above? 3.10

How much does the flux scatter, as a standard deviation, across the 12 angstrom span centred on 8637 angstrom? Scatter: 0.4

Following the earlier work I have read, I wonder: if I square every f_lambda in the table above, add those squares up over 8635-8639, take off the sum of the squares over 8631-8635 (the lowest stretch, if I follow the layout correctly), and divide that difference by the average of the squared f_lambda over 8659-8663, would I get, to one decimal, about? -0.2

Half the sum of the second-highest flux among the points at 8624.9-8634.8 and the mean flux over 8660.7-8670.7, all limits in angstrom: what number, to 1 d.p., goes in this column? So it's 9.6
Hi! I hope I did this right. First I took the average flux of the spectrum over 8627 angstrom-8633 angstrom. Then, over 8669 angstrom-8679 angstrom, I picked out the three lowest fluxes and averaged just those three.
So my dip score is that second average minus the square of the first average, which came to -105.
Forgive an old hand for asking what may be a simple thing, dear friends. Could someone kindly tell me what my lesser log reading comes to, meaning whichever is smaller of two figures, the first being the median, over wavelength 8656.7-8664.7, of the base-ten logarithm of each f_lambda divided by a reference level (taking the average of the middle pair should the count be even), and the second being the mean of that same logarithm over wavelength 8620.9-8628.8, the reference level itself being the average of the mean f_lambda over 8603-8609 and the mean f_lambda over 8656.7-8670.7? -0.01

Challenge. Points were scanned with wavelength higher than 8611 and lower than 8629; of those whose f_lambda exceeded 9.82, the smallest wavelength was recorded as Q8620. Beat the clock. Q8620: 8611.96 angstrom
